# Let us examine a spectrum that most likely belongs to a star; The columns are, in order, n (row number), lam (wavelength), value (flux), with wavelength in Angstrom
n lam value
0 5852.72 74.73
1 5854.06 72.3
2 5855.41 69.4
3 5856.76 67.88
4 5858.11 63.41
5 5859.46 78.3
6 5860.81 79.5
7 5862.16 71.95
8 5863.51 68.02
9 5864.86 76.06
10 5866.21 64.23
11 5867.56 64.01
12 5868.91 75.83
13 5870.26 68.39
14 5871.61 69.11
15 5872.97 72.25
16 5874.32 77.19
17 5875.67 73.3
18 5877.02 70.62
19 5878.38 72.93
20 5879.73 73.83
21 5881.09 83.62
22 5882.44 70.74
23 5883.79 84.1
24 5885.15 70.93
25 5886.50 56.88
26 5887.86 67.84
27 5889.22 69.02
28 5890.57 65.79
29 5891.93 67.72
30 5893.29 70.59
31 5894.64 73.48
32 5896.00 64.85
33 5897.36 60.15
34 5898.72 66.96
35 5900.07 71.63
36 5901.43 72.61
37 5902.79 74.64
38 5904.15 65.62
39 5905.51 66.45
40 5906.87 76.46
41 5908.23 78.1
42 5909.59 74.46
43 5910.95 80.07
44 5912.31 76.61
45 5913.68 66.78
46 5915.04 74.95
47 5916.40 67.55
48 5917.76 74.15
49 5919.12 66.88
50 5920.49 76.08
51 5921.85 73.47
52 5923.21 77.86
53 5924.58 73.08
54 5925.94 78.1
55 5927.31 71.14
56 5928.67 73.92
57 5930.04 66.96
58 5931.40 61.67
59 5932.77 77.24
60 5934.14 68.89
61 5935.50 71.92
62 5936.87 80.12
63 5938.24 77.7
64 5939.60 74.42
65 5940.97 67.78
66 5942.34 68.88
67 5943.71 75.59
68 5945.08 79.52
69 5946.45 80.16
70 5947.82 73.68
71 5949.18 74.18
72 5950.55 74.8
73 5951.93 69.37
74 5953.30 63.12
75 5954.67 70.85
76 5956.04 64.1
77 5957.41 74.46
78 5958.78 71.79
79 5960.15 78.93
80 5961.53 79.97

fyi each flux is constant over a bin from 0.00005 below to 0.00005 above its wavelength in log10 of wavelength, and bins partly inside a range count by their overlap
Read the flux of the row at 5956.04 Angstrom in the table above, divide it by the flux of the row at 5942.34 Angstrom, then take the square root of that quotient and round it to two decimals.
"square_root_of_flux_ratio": 0.96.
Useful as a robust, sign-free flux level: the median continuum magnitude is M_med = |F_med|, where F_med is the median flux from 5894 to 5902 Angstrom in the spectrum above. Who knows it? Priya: 69.3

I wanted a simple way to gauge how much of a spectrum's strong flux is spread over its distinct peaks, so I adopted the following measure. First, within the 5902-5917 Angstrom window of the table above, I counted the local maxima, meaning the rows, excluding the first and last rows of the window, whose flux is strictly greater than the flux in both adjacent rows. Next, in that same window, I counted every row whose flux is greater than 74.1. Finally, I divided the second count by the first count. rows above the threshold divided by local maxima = 2.3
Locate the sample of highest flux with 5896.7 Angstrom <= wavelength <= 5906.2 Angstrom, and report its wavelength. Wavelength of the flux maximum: 5902.79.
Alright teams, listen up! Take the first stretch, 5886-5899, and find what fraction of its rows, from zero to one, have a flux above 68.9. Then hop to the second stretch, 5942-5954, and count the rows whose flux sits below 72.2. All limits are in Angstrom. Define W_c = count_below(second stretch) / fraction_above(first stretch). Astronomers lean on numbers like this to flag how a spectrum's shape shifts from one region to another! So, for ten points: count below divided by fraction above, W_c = 10.0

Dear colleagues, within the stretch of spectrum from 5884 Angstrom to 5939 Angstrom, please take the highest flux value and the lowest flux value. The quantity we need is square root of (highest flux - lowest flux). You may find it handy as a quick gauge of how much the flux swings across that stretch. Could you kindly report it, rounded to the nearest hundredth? 4.82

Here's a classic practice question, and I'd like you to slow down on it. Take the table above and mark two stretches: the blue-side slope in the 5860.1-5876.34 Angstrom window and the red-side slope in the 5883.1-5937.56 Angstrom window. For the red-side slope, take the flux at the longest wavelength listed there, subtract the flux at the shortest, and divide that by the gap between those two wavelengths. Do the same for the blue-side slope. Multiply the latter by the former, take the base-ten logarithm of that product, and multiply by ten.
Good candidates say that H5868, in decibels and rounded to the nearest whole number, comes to -15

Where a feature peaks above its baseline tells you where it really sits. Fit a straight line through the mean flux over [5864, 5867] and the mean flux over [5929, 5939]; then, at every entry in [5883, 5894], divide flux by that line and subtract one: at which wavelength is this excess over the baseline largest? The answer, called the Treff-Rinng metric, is 5883.79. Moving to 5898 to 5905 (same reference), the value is 5902.79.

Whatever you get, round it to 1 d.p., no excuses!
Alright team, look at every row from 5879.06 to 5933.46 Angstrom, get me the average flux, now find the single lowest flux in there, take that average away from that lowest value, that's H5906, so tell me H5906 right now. -14.7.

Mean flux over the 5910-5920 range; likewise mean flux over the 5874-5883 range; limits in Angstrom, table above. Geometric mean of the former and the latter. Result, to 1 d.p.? 73.5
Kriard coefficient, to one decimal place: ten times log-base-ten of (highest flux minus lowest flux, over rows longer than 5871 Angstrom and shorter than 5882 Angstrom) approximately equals 11.6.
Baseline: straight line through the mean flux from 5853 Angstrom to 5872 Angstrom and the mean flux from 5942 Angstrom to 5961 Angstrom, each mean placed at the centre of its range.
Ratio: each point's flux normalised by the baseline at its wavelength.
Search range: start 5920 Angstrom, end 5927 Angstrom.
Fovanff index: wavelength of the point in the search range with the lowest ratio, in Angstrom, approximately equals 5924.58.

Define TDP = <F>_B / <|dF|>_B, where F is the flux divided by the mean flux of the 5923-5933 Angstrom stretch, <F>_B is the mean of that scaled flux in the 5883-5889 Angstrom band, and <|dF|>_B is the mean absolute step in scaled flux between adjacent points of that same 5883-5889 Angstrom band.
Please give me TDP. 5.5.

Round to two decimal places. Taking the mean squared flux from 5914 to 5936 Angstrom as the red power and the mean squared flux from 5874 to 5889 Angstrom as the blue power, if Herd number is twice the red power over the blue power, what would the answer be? 1.95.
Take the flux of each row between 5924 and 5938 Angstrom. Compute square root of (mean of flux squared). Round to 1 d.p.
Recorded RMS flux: 72.5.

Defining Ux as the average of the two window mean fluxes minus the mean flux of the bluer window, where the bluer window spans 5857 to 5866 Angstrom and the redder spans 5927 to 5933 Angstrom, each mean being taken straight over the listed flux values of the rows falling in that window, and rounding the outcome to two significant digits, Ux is -1.3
